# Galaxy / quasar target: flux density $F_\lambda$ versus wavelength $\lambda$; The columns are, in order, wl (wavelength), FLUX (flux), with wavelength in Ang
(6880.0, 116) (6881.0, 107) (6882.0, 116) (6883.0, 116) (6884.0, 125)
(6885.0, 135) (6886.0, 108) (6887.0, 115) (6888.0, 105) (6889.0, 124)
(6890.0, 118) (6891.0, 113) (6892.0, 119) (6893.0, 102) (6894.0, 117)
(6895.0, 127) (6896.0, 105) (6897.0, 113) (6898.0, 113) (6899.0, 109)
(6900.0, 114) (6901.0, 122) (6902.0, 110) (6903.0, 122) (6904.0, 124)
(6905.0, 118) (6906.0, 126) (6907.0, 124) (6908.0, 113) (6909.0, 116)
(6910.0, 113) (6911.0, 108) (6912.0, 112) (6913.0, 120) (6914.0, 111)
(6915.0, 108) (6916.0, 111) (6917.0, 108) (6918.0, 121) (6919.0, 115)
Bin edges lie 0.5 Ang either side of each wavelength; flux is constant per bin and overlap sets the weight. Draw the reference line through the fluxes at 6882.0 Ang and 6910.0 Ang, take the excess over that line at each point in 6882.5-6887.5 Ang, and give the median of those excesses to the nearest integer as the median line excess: 0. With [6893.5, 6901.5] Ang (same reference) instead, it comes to -1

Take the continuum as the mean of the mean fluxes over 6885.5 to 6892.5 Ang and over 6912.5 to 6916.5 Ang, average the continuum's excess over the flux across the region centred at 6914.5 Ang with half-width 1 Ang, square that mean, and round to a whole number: 16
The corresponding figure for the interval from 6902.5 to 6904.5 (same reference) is 90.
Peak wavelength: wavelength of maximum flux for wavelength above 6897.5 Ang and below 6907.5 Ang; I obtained 6906.0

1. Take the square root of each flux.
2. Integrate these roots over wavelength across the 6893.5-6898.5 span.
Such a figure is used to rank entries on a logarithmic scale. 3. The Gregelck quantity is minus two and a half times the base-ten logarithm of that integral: -4.32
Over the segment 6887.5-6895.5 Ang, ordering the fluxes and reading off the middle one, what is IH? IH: 117.5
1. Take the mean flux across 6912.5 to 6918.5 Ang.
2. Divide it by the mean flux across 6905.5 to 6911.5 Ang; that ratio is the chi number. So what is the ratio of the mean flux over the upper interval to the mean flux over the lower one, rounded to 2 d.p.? 0.97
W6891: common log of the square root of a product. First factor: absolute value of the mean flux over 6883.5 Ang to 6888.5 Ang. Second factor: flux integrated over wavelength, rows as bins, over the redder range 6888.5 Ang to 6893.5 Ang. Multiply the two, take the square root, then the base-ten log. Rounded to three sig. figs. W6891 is 2.42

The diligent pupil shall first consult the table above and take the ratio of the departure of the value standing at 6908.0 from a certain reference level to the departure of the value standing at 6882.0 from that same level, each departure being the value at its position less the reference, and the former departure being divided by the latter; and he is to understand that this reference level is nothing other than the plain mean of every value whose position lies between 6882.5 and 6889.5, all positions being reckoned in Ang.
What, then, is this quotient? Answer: 2.3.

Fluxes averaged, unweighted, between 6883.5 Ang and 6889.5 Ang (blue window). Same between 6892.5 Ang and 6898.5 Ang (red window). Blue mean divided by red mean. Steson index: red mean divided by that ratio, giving 107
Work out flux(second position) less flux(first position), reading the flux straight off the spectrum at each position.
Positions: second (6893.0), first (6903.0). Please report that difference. -20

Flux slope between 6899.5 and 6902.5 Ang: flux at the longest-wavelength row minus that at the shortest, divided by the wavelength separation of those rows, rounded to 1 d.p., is -2.0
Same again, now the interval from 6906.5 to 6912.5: -2.4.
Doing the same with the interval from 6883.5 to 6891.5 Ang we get -1.7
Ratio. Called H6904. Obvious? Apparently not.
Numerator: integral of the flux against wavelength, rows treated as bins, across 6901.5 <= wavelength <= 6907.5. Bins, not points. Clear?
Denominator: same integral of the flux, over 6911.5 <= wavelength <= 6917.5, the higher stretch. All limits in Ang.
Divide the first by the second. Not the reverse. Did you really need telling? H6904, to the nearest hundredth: 1.08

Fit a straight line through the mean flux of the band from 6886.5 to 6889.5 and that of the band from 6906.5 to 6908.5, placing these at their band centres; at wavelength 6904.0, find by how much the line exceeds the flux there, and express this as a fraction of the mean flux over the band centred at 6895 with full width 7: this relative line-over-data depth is -0.054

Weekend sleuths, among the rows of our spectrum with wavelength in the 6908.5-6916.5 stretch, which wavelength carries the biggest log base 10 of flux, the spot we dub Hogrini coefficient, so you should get 6913.0 Ang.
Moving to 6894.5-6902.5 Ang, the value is 6895.0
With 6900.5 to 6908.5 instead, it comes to 6906.0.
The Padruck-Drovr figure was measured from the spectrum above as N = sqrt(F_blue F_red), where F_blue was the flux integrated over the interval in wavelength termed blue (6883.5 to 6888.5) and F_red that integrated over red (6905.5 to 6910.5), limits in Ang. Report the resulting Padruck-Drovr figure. 590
